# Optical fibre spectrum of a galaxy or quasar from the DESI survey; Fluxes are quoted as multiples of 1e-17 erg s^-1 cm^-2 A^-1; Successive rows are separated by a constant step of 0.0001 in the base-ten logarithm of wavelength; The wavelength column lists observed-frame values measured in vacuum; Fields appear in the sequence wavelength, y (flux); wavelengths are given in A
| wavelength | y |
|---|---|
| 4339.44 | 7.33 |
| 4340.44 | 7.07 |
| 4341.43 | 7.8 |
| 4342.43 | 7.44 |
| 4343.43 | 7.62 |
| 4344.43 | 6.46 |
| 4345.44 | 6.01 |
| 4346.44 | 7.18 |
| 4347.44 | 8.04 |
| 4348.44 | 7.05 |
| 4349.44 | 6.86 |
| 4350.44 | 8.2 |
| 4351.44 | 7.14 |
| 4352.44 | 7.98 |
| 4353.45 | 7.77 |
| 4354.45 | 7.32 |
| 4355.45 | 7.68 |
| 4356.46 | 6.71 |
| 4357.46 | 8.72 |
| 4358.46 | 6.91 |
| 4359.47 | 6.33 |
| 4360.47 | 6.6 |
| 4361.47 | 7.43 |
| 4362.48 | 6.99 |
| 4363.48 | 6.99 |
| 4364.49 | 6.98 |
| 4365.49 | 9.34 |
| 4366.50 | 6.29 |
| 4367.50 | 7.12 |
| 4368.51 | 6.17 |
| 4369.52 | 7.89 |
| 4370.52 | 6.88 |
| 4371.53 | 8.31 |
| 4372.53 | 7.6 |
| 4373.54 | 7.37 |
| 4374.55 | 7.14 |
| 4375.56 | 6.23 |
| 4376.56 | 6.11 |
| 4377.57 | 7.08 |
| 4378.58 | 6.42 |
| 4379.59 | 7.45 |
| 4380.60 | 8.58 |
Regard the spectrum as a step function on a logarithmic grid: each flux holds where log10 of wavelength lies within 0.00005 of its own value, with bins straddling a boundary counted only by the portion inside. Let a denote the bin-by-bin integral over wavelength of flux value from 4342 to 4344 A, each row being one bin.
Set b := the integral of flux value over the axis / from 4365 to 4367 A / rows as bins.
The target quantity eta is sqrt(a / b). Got 0.98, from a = 15.0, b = 15.6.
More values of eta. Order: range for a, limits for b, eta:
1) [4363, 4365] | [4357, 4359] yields 0.95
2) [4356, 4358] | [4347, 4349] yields 1.01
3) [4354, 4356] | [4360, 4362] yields 1.03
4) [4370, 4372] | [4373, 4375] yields 1.02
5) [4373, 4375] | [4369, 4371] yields 0.99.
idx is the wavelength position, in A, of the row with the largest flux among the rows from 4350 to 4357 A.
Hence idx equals 4350.44 A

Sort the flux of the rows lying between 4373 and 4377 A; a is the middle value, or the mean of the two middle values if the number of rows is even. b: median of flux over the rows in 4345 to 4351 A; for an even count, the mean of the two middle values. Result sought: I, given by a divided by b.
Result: 0.94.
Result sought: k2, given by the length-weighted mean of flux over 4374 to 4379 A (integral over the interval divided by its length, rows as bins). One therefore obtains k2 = 6.6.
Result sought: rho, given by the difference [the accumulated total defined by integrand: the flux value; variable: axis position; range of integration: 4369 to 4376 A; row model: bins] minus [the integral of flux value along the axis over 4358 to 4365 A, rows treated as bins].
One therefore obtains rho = 3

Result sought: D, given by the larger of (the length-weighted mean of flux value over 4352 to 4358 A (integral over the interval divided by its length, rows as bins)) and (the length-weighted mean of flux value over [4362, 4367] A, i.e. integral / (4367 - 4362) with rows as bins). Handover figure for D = 7.68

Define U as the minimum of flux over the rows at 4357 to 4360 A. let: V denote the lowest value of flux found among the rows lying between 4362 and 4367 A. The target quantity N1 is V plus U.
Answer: 12.6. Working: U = 6.33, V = 6.29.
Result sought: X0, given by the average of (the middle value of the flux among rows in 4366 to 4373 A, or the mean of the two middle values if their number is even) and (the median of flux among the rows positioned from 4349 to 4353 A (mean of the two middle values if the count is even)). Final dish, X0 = 7.34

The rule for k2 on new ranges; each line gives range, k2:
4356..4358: 7.7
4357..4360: 7.3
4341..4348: 7.2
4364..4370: 7.3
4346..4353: 7.5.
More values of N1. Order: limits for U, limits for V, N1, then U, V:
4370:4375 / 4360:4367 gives 13.2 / 6.88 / 6.29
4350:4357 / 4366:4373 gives 12.9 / 6.71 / 6.17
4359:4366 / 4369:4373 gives 13.2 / 6.33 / 6.88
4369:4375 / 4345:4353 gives 12.9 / 6.88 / 6.01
